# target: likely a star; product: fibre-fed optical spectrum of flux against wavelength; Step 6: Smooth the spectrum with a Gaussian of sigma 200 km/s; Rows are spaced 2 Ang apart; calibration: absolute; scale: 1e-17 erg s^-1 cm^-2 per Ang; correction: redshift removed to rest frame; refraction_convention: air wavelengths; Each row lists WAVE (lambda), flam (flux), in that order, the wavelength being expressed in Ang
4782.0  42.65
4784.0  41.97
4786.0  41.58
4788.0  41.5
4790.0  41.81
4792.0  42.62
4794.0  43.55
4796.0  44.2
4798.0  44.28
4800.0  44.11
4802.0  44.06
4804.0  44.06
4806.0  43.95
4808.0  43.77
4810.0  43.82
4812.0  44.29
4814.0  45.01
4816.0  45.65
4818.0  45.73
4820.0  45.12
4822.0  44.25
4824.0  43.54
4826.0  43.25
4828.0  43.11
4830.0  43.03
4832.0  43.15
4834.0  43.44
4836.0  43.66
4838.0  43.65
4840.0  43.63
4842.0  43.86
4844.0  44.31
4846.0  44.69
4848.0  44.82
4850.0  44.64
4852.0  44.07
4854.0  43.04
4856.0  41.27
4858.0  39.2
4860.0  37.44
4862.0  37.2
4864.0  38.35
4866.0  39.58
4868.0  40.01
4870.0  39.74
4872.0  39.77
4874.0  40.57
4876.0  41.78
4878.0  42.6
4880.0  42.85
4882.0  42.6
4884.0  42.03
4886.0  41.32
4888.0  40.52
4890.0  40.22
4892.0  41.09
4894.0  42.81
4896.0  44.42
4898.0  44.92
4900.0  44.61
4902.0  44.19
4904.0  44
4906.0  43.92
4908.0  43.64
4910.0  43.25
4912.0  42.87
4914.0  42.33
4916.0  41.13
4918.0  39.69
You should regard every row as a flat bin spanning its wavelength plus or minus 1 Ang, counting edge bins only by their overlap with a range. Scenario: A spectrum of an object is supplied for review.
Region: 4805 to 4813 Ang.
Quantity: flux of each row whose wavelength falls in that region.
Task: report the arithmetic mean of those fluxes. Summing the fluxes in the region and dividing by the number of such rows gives 44.0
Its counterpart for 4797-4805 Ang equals 44.1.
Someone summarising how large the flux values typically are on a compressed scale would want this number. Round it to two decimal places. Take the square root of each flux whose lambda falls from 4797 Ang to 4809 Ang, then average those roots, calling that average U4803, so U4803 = 6.64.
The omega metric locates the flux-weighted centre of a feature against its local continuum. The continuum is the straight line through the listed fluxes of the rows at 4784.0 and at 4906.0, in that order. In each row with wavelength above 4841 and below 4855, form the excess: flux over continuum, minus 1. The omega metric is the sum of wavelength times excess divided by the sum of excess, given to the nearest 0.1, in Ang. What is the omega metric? 4847.1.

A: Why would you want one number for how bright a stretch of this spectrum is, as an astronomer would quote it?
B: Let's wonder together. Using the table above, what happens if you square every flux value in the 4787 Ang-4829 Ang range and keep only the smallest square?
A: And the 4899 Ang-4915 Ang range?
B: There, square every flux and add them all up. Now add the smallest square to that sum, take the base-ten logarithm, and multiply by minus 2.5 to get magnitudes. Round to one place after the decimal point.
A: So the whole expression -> -10.6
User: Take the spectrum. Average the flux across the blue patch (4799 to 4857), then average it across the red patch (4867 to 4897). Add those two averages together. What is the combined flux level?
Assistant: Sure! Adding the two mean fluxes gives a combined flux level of 85.5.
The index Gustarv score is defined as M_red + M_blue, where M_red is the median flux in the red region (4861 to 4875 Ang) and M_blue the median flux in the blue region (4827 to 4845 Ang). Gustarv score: 83.4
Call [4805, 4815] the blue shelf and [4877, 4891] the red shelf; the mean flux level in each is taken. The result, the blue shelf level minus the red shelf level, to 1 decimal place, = 2.4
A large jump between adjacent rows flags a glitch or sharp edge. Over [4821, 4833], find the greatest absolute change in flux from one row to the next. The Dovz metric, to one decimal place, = 0.7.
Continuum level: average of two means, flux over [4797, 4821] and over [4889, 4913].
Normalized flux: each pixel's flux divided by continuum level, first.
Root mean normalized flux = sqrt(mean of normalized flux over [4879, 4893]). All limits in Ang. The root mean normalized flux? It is 0.972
